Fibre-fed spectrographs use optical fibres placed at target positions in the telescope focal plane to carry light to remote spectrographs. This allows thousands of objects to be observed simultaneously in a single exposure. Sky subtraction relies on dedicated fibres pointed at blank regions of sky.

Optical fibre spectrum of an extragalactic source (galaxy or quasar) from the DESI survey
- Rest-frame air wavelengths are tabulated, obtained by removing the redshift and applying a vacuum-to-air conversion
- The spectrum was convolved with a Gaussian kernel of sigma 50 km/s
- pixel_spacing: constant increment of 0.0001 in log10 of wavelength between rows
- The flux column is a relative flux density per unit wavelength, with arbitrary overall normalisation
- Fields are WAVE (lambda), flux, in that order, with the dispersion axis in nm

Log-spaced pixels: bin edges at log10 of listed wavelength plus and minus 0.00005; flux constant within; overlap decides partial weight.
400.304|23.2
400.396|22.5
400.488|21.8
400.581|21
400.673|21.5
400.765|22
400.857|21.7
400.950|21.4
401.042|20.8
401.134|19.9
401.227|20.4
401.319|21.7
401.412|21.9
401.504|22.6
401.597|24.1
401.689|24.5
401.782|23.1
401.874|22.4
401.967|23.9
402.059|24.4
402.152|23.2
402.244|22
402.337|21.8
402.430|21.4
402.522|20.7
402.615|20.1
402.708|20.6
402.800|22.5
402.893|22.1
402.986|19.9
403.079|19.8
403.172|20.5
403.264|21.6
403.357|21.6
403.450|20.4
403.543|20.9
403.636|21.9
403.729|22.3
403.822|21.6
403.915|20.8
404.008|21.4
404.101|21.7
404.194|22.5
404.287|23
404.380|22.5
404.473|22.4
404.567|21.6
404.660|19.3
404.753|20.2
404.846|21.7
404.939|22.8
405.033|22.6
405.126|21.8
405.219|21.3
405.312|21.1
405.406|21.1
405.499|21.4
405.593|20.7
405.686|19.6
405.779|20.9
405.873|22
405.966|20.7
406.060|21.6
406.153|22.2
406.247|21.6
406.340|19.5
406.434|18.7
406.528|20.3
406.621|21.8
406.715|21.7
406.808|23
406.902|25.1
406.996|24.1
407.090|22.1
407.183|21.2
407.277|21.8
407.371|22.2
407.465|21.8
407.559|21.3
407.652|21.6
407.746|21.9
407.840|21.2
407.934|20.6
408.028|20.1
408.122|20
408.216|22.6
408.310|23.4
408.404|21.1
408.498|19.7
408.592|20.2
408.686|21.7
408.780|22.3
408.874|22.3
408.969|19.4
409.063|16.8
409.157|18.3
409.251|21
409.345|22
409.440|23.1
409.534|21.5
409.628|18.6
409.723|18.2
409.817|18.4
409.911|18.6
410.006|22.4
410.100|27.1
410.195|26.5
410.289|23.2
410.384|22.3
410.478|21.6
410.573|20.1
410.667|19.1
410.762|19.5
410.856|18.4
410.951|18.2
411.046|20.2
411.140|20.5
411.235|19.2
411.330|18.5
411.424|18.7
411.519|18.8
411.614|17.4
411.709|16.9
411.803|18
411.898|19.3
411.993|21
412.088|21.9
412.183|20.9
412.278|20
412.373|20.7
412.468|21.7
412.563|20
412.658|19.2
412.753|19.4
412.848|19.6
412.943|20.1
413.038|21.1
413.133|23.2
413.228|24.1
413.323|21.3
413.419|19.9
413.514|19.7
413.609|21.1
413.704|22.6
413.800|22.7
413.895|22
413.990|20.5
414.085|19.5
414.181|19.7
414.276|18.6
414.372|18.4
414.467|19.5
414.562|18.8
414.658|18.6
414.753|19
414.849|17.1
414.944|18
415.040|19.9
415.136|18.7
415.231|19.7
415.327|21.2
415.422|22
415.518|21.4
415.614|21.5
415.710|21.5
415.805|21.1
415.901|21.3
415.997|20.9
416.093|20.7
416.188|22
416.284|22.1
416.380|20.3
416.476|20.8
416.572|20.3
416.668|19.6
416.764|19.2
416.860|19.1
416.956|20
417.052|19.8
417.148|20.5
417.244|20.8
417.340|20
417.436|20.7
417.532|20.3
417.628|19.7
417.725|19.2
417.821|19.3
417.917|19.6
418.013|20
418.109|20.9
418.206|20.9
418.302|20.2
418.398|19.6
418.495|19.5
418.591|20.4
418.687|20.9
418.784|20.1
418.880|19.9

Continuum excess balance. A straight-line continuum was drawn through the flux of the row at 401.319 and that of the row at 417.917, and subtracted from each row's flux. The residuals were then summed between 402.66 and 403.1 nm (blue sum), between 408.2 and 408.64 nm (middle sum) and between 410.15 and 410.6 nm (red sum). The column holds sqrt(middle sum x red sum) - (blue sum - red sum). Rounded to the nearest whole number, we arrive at 19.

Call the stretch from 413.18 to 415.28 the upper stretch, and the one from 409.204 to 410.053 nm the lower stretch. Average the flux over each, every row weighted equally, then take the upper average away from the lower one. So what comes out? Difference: 0.45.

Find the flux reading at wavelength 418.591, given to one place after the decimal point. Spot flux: 20.4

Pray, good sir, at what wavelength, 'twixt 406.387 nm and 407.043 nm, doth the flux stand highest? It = 406.902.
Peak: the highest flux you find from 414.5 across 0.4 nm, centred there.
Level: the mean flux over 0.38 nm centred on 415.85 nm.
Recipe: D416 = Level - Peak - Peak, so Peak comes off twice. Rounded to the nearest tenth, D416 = -17.8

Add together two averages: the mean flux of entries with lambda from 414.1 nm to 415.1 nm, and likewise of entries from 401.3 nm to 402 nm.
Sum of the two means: 41.8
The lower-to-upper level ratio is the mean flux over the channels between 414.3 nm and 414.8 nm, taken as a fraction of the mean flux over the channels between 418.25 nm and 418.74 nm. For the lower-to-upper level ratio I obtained 0.94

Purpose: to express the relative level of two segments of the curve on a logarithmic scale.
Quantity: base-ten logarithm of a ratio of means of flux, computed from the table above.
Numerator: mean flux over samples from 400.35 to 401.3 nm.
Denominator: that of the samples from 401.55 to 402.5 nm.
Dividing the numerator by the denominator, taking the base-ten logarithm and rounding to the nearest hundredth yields -0.03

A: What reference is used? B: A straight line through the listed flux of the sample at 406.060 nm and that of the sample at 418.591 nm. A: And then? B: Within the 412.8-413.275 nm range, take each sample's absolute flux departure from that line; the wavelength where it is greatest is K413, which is 413.228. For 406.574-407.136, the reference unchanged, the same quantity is 406.902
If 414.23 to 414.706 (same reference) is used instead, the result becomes 414.372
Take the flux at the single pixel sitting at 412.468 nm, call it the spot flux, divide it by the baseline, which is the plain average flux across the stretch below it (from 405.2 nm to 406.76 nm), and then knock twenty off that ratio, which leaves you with -18.96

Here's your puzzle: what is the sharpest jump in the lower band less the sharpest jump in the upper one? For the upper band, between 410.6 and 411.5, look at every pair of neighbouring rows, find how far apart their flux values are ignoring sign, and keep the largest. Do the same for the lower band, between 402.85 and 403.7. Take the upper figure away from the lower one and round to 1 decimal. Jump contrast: 0.2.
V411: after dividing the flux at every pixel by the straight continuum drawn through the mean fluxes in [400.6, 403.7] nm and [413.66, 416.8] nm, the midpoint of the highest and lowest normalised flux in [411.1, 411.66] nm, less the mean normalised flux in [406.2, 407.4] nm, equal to -0.11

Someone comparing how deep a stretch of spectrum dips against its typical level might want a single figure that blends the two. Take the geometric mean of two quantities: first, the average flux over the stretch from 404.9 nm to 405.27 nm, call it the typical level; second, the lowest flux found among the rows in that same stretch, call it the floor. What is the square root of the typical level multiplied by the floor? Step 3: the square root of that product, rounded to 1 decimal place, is 21.7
